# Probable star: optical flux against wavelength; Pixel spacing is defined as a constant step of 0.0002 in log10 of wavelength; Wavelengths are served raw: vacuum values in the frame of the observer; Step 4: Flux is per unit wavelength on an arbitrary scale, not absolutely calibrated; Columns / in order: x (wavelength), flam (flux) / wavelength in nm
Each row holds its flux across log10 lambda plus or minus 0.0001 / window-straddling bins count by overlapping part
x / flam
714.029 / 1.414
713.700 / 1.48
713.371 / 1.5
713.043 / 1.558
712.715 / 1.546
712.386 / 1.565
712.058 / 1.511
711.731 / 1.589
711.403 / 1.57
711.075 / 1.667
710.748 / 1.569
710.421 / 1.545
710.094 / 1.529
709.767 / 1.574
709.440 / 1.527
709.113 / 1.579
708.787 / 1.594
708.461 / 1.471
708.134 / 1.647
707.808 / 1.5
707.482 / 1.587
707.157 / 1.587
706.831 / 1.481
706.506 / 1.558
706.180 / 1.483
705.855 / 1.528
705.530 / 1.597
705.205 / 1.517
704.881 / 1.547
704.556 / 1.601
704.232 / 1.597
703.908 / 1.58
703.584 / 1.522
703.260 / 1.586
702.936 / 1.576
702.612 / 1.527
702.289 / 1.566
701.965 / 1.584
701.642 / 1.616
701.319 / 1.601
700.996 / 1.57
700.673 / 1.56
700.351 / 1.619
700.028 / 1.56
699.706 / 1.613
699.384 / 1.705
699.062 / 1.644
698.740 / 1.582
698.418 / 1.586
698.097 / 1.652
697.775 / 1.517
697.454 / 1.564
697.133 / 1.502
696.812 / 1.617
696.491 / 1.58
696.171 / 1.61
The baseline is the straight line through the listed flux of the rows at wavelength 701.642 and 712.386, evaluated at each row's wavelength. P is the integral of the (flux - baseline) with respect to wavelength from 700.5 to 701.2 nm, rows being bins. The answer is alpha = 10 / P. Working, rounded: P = -0.04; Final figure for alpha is -277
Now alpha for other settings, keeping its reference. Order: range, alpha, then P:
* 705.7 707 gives -95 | -0.11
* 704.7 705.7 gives -223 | -0.04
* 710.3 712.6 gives 1035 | 0.01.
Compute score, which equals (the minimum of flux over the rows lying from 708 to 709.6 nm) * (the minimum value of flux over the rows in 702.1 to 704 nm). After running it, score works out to 2.24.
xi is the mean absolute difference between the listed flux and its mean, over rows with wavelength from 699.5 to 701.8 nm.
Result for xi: 0.024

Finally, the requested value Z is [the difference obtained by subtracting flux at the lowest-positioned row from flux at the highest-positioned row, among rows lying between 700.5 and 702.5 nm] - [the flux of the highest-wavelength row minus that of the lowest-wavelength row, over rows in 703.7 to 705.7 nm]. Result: -0.01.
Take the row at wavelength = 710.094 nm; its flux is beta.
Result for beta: 1.529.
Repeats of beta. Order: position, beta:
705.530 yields 1.597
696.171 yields 1.61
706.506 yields 1.558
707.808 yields 1.5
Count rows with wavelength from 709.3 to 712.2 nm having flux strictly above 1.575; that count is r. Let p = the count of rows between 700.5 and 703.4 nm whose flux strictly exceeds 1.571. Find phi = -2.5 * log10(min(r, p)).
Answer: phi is -0.75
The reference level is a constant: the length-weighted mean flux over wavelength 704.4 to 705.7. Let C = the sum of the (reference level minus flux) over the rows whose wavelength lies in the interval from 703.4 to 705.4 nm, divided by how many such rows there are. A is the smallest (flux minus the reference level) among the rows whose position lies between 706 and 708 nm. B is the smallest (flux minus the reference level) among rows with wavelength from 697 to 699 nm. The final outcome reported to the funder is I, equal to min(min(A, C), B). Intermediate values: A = -0.084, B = -0.063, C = 0.00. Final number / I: -0.084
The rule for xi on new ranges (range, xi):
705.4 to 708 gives 0.042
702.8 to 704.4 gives 0.020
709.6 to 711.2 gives 0.036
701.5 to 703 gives 0.022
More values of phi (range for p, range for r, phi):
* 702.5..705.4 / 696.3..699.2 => -1.75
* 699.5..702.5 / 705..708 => -1.19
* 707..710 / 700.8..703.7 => -1.75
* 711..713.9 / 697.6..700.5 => -0.75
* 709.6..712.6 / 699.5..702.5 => -1.19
